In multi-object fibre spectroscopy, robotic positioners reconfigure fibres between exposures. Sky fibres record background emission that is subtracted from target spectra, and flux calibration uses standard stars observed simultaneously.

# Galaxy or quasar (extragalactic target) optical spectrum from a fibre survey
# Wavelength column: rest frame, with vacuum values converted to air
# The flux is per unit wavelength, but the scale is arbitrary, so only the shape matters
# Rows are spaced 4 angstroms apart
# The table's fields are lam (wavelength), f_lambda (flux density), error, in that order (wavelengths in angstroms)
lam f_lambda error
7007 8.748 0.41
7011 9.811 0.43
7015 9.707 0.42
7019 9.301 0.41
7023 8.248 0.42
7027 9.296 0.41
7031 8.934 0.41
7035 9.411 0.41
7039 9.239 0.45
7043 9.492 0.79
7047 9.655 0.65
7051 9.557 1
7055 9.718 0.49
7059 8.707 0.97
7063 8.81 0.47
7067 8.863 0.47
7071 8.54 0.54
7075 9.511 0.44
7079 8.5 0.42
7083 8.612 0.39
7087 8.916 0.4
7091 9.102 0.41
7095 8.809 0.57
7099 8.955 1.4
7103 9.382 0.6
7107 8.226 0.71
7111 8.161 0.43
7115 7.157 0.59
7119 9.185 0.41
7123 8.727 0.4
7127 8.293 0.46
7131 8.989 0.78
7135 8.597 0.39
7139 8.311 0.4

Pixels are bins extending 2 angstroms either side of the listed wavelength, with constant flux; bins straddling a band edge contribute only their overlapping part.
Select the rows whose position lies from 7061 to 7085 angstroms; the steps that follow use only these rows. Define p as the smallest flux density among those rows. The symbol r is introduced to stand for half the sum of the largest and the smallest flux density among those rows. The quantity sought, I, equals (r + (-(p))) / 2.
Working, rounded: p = 8.5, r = 9.01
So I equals 0.25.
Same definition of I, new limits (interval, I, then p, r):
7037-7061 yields 0.25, 8.707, 9.21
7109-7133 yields 0.51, 7.157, 8.17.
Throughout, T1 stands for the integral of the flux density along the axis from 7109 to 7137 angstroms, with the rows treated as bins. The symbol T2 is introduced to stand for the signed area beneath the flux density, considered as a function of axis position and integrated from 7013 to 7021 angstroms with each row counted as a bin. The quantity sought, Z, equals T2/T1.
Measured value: 0.32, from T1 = 236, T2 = 76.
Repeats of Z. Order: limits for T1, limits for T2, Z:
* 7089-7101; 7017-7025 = 0.65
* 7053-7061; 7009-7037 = 3.51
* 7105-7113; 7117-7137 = 2.67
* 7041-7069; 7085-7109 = 0.82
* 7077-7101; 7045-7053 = 0.36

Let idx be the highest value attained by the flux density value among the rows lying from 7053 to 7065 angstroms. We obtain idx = 9.718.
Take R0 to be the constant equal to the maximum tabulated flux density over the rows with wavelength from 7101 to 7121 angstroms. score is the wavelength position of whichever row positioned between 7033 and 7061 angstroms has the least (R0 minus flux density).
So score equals 7055 angstroms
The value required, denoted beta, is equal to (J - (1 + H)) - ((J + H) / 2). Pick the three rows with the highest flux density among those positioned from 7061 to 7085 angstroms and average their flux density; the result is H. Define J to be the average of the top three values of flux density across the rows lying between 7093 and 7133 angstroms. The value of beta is -10.0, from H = 9.06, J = 9.19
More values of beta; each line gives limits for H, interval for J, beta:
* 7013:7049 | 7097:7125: -10.8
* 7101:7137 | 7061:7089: -10.2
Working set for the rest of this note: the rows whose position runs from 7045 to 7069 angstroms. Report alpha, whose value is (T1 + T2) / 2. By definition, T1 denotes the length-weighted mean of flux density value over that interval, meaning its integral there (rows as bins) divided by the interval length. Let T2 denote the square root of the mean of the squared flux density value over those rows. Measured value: 9.22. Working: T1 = 9.2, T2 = 9.23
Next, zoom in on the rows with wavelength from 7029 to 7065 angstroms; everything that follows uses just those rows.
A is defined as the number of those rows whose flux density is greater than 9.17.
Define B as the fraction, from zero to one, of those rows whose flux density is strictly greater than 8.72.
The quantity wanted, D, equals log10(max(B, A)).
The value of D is 0.78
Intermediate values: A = 6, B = 0.89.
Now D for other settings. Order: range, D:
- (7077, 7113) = 0.00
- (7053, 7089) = 0.30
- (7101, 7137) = 0.30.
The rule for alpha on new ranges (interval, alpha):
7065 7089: 8.83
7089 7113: 8.78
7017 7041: 9.08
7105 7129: 8.30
